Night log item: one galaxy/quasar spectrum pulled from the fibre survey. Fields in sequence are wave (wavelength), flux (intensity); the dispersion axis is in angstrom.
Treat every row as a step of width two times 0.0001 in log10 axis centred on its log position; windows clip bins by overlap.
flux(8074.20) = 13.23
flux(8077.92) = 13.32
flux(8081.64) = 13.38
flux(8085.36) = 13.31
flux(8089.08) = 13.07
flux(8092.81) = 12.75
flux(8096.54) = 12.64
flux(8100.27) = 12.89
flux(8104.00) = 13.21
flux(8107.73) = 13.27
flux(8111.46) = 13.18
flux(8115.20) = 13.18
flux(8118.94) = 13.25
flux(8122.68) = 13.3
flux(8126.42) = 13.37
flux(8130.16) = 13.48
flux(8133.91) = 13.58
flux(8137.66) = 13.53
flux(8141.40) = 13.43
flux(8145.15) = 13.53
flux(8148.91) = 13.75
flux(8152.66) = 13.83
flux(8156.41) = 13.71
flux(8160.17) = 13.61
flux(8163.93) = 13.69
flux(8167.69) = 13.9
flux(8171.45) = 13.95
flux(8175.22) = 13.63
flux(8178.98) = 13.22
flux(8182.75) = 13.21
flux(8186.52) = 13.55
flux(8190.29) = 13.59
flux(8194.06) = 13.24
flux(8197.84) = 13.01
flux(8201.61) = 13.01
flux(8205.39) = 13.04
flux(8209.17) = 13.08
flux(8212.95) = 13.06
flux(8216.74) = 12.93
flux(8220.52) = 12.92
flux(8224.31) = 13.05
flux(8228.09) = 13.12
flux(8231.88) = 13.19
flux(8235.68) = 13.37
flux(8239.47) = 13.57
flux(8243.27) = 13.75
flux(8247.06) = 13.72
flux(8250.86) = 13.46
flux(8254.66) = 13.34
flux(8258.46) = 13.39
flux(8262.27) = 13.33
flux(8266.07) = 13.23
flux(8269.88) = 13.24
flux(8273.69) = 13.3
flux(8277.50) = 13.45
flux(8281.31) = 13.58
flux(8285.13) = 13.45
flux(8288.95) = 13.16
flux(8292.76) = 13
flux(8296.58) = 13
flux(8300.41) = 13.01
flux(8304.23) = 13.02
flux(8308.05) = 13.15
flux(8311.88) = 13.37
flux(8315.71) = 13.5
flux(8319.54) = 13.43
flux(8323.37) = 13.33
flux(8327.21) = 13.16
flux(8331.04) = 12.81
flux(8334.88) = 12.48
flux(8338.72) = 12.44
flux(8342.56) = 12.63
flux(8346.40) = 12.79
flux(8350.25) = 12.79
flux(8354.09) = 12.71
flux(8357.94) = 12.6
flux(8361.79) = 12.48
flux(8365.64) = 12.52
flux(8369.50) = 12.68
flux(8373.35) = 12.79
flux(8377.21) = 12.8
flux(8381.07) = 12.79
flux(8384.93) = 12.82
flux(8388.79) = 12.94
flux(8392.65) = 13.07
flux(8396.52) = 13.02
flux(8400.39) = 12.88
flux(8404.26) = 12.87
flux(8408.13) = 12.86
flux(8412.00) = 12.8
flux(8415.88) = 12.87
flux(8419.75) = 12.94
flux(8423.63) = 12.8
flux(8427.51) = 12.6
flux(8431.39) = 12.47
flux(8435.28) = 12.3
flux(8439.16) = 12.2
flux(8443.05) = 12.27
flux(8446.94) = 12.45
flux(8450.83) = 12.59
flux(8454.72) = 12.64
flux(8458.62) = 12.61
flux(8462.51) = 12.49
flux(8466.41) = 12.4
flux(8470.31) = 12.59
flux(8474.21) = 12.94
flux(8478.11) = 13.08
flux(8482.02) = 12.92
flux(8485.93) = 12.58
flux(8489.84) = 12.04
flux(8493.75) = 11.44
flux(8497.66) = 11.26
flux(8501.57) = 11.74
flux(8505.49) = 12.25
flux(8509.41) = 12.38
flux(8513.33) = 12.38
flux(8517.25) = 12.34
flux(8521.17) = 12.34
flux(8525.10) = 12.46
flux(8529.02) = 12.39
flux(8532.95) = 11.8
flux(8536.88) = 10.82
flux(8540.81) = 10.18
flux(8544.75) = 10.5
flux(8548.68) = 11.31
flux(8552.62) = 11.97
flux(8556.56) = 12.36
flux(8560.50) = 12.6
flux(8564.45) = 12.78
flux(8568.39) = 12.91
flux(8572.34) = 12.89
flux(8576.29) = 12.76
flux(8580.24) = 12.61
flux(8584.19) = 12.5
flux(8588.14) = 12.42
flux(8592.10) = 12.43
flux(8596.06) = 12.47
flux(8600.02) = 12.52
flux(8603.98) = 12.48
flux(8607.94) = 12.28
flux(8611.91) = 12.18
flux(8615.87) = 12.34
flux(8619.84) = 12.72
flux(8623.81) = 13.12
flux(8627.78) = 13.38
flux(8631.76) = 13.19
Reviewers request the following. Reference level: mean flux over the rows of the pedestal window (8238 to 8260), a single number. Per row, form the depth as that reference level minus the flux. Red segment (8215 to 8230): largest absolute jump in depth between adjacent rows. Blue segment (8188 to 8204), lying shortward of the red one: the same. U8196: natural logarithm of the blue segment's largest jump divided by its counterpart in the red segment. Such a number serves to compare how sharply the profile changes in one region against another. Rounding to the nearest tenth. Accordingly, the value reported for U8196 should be 1.0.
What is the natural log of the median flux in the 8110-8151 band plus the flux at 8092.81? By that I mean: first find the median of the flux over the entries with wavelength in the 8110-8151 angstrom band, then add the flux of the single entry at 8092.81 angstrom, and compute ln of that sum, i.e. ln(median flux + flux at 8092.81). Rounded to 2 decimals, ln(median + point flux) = 3.26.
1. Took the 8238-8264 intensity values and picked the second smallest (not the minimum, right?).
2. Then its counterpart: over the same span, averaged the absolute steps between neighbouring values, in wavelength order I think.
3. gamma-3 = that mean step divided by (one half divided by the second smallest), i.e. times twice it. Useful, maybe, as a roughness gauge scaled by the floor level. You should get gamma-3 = 3.1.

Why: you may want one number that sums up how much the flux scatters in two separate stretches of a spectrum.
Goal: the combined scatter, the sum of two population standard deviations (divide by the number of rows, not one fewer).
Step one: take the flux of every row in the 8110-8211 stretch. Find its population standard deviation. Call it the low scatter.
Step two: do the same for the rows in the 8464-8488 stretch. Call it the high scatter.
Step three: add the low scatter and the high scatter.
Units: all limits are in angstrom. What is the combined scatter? 0.51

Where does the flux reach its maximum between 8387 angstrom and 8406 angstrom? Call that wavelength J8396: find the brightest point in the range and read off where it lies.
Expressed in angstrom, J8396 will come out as 8392.65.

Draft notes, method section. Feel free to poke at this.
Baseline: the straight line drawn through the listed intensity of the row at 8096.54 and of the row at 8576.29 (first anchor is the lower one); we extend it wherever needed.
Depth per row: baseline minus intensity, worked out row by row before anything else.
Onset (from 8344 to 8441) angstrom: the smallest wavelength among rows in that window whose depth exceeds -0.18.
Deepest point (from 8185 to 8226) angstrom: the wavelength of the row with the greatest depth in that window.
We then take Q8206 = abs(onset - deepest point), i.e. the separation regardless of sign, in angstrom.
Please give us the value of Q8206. 125.9 angstrom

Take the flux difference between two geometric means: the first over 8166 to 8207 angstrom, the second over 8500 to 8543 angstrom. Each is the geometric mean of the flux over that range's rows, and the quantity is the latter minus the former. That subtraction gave -1.5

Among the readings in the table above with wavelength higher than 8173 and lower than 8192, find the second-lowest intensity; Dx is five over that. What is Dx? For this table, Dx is 0.378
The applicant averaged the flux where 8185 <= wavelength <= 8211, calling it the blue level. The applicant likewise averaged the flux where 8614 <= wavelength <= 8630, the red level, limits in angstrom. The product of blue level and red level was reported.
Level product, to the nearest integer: 170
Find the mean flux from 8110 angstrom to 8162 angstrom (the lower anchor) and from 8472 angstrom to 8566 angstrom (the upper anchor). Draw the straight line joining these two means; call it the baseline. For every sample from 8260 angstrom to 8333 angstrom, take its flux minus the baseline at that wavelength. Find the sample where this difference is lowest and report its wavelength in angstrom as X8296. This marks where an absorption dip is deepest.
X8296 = 8331.04 angstrom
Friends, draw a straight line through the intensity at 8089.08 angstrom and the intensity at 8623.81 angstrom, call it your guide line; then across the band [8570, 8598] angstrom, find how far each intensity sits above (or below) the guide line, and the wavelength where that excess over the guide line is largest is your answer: 8572.34 angstrom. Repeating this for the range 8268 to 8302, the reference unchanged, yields 8281.31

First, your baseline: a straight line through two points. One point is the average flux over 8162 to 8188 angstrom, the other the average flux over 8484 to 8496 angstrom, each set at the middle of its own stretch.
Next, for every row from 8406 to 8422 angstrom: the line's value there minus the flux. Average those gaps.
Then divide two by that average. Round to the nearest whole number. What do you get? -4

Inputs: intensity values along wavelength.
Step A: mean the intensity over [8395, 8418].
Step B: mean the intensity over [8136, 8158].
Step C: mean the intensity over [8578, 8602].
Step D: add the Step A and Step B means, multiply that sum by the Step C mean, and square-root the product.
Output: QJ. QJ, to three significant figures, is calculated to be 18.2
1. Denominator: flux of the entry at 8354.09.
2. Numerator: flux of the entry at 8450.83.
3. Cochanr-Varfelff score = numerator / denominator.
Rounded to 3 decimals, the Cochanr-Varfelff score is 0.991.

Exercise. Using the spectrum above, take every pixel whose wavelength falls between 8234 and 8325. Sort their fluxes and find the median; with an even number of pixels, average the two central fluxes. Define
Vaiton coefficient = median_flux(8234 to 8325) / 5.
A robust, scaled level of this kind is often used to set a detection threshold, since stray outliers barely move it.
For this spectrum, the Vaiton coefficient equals 2.67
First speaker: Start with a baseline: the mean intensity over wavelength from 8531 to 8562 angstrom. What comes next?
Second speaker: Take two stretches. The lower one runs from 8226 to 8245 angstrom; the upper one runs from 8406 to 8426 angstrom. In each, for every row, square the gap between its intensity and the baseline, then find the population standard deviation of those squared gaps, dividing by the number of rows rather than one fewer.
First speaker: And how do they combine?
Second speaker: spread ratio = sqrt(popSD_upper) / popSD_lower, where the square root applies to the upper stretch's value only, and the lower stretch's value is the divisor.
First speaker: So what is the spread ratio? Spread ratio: 0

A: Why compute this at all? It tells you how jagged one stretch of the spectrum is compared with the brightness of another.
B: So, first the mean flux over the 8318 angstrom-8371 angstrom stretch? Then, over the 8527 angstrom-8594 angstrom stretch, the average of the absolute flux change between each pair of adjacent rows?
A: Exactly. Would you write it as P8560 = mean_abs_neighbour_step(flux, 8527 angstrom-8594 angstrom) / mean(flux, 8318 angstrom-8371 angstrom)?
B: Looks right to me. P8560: 0.027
